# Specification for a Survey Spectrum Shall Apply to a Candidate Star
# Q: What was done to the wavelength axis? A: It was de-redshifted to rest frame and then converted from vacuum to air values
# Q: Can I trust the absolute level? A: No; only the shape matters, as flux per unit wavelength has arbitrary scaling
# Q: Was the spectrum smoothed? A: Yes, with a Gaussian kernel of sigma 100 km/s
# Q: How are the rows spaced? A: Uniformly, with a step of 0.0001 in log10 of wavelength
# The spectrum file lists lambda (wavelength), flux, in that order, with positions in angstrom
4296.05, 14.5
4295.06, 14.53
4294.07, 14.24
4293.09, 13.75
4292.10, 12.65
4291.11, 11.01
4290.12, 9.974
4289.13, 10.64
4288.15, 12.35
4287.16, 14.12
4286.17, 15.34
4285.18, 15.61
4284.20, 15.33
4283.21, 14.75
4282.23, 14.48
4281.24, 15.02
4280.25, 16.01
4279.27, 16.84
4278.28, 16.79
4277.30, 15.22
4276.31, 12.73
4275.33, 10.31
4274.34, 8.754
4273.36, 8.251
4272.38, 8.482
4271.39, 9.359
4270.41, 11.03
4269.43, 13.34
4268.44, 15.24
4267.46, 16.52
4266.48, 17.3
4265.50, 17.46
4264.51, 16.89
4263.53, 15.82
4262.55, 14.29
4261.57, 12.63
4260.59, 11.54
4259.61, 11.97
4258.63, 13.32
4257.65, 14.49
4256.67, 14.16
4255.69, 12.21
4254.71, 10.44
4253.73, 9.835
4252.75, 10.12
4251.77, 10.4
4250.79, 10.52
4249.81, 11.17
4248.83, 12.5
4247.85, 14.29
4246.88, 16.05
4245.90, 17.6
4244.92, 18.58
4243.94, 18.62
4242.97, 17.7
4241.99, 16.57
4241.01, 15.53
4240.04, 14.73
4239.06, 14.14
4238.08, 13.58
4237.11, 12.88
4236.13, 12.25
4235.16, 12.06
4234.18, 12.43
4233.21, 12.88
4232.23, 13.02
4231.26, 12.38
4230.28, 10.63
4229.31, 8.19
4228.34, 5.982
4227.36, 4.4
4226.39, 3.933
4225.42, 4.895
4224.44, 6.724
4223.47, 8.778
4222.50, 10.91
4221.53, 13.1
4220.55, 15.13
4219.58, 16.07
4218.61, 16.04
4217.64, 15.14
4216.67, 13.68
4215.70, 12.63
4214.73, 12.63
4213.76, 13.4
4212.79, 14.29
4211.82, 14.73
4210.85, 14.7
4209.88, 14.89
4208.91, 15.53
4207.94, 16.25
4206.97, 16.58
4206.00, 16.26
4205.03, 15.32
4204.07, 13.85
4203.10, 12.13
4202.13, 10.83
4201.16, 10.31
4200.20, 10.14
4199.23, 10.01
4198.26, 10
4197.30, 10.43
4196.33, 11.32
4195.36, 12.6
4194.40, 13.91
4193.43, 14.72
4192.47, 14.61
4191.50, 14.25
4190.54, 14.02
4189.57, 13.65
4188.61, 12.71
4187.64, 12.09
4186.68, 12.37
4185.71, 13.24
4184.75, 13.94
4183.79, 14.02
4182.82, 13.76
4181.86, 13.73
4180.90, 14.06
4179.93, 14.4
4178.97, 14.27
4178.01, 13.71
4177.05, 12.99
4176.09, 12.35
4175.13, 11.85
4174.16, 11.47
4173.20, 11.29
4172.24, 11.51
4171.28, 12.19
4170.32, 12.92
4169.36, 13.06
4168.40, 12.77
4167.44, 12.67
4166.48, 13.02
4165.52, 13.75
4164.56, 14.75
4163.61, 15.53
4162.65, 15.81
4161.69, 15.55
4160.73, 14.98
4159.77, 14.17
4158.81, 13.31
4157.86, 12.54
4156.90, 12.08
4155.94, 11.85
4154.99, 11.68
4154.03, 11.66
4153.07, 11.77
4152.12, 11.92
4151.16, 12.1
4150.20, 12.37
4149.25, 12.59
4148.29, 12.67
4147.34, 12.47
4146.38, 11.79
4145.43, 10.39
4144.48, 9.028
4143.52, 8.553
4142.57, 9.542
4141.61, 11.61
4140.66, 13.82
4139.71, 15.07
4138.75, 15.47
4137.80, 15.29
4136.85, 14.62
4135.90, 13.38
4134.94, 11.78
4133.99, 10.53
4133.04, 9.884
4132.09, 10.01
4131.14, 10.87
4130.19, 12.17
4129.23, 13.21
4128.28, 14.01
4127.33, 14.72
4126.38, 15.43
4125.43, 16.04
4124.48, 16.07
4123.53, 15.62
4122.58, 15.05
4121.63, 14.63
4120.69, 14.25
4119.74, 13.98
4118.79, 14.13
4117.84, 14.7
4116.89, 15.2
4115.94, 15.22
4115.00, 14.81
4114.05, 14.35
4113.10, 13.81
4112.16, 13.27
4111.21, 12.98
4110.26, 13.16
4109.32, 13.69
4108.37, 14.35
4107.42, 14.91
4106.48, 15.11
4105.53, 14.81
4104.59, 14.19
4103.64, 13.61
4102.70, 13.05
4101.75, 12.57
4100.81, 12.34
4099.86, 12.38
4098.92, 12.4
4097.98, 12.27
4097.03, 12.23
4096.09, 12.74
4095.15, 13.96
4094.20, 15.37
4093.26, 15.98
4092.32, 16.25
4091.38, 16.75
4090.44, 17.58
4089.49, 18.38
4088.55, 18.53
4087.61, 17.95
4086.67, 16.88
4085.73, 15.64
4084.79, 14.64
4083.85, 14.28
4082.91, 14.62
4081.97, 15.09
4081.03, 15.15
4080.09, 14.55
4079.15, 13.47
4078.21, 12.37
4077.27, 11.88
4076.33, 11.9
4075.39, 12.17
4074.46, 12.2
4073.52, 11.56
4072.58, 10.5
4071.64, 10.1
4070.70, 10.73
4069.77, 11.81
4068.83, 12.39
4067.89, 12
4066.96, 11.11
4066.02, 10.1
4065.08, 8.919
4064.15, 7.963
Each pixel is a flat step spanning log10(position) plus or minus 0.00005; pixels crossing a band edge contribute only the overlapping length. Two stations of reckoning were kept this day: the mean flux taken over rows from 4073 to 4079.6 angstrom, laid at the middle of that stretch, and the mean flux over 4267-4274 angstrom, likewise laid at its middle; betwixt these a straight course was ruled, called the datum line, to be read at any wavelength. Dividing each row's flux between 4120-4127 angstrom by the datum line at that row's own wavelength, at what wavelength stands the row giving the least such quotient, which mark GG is 4120.69 angstrom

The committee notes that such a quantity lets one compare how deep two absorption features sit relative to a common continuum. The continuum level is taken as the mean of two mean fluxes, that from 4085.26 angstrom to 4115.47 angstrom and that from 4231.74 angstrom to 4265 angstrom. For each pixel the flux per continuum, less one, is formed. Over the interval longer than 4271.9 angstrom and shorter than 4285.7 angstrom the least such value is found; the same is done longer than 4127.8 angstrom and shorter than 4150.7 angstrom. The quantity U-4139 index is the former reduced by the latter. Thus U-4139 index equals -0.02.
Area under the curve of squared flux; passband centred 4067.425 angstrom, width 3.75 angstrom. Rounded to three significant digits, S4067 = 490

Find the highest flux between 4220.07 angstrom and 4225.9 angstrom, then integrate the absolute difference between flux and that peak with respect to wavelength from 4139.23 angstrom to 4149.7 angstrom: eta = 37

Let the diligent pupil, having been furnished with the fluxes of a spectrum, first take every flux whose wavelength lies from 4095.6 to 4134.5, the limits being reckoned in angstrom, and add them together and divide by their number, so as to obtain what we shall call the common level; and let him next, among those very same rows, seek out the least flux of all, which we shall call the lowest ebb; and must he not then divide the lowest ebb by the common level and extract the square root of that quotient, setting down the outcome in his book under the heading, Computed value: 0.85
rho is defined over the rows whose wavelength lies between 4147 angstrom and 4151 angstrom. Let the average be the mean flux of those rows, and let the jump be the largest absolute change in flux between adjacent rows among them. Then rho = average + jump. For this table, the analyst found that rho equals 12.7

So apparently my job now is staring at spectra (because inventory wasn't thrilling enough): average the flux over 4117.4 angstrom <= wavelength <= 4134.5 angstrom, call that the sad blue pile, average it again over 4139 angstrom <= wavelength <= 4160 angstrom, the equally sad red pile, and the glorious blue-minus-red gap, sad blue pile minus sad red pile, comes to 1.7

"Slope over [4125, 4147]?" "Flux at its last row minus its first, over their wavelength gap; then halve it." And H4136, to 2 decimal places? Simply -0.10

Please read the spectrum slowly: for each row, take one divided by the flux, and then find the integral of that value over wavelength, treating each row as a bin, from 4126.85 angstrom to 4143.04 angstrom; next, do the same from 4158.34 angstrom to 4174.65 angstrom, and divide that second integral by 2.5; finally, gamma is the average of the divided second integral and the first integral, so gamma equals 0.90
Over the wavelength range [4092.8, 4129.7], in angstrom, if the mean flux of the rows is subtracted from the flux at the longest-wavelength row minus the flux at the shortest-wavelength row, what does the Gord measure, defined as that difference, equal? -17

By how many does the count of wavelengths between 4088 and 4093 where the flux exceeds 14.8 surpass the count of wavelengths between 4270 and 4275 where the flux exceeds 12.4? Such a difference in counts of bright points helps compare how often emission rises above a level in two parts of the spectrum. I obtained 5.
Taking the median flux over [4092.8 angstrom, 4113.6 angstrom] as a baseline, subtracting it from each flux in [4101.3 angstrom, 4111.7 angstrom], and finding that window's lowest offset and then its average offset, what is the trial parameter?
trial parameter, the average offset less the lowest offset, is 1.3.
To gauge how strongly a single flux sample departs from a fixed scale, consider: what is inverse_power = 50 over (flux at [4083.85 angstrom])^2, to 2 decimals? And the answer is 0.25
